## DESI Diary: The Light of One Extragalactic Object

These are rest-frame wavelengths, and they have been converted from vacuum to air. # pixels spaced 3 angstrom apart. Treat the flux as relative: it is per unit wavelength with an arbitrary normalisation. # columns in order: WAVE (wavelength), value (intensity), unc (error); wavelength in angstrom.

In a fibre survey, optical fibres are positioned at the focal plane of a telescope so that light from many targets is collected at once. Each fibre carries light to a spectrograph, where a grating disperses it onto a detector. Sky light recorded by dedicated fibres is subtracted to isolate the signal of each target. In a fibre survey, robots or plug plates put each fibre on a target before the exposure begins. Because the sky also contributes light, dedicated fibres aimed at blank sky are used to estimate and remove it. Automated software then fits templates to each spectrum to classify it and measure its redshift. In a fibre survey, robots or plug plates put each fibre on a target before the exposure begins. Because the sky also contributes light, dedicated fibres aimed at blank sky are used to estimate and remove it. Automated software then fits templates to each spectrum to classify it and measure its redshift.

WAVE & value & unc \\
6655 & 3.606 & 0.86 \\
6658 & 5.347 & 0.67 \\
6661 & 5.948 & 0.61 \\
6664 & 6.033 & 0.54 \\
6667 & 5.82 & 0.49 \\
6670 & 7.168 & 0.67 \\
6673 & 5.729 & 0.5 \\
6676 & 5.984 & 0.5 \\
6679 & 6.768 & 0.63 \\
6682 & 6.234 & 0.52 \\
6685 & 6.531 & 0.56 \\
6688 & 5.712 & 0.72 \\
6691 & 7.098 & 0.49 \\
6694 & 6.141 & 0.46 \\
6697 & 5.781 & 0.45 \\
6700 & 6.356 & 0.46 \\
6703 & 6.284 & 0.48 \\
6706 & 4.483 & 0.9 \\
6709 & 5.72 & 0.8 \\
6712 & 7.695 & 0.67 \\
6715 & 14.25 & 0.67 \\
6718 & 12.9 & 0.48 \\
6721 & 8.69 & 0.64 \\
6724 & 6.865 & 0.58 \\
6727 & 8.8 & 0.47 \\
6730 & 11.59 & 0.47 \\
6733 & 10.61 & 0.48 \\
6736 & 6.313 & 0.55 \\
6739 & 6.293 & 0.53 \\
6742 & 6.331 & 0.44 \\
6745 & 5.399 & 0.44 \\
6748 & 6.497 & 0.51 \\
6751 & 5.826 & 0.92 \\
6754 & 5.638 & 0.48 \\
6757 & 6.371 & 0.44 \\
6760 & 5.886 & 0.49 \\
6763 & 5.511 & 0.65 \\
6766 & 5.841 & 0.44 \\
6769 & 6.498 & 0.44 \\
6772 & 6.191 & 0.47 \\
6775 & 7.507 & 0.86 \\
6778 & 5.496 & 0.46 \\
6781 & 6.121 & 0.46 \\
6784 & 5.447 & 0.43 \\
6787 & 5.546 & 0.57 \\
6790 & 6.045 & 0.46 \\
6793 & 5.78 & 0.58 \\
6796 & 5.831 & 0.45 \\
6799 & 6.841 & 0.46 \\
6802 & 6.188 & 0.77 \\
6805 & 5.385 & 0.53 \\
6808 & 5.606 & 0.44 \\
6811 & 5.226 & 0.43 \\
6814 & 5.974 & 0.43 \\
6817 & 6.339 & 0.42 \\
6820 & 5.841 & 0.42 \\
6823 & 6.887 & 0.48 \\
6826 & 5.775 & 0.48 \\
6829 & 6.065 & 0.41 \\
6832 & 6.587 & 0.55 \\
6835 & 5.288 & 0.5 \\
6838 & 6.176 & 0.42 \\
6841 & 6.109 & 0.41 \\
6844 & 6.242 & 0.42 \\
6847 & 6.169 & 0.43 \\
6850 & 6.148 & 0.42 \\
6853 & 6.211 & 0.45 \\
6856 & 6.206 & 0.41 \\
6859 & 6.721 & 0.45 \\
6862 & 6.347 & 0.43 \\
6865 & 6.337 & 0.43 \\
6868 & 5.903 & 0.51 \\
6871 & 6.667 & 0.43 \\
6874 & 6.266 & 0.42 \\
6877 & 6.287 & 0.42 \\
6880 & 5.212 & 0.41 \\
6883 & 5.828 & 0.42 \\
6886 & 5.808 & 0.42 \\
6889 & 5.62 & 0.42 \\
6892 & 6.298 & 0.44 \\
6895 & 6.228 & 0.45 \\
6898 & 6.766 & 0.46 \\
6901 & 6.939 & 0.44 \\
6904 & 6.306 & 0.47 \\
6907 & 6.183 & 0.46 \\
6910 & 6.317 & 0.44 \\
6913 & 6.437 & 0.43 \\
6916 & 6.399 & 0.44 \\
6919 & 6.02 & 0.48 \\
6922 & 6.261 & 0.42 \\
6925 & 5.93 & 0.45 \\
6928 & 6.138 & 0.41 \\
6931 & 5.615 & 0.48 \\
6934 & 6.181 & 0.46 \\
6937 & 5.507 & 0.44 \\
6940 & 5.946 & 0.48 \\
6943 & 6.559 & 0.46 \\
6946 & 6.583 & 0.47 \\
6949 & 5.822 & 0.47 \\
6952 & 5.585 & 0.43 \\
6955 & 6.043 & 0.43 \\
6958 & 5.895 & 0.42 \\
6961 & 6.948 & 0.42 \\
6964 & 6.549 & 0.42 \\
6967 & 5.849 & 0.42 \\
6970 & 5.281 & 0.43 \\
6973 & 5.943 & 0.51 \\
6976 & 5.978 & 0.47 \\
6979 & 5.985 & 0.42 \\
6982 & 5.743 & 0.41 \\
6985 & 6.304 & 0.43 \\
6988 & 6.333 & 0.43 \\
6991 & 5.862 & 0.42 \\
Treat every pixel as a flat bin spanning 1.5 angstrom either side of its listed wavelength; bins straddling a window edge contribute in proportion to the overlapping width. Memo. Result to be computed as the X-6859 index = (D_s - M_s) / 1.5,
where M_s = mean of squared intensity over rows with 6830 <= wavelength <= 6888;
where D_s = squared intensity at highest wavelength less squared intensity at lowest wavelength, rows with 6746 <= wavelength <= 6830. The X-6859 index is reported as -29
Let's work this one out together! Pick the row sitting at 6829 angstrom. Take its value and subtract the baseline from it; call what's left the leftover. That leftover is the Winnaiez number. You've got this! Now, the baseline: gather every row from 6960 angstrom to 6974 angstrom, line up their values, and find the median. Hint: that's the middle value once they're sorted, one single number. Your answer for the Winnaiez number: 0.12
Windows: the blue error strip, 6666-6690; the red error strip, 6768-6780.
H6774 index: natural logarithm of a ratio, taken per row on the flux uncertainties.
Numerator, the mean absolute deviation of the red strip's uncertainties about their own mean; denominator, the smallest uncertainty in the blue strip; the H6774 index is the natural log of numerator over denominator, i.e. -1.2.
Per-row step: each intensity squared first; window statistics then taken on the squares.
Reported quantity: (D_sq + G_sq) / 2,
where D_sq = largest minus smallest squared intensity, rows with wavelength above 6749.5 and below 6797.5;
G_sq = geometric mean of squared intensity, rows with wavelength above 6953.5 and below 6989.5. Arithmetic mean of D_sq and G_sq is 32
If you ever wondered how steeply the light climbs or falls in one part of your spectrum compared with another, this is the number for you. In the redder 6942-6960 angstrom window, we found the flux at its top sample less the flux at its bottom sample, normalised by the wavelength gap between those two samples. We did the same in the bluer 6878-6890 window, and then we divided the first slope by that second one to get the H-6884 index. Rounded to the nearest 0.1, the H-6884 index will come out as -1.0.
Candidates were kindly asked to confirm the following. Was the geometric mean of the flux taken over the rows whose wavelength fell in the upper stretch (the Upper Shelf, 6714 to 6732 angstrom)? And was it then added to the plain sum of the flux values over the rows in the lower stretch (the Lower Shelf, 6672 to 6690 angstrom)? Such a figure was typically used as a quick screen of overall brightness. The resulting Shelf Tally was 47.1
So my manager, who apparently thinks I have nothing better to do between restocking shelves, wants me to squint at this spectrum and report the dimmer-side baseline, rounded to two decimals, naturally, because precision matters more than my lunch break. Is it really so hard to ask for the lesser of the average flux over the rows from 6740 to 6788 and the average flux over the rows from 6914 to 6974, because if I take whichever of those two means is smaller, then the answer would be 6.01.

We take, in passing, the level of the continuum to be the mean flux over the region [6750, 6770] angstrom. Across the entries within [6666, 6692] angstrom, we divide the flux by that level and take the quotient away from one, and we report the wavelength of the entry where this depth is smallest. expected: 6670 angstrom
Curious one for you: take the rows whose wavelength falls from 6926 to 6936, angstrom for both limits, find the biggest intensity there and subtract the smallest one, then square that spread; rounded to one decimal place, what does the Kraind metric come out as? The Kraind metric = 0.3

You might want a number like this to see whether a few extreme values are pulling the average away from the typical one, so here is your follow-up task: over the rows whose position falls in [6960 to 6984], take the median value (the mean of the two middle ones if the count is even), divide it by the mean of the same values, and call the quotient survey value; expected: 0.99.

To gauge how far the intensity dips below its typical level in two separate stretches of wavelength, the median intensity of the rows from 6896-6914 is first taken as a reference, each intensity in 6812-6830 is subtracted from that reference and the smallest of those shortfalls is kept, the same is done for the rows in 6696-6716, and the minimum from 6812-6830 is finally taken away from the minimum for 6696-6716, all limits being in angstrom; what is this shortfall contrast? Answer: -7.4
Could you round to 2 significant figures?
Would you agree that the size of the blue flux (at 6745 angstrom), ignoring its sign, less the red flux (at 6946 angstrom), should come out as -1.2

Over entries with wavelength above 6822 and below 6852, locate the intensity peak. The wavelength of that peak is 6823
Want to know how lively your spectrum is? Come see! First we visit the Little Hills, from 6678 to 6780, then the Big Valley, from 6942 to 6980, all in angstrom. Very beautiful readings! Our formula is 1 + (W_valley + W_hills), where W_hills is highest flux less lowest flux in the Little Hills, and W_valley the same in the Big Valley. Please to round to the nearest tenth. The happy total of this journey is 12.4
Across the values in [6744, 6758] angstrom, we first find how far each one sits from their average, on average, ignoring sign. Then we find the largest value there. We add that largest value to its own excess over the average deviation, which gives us 12.6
